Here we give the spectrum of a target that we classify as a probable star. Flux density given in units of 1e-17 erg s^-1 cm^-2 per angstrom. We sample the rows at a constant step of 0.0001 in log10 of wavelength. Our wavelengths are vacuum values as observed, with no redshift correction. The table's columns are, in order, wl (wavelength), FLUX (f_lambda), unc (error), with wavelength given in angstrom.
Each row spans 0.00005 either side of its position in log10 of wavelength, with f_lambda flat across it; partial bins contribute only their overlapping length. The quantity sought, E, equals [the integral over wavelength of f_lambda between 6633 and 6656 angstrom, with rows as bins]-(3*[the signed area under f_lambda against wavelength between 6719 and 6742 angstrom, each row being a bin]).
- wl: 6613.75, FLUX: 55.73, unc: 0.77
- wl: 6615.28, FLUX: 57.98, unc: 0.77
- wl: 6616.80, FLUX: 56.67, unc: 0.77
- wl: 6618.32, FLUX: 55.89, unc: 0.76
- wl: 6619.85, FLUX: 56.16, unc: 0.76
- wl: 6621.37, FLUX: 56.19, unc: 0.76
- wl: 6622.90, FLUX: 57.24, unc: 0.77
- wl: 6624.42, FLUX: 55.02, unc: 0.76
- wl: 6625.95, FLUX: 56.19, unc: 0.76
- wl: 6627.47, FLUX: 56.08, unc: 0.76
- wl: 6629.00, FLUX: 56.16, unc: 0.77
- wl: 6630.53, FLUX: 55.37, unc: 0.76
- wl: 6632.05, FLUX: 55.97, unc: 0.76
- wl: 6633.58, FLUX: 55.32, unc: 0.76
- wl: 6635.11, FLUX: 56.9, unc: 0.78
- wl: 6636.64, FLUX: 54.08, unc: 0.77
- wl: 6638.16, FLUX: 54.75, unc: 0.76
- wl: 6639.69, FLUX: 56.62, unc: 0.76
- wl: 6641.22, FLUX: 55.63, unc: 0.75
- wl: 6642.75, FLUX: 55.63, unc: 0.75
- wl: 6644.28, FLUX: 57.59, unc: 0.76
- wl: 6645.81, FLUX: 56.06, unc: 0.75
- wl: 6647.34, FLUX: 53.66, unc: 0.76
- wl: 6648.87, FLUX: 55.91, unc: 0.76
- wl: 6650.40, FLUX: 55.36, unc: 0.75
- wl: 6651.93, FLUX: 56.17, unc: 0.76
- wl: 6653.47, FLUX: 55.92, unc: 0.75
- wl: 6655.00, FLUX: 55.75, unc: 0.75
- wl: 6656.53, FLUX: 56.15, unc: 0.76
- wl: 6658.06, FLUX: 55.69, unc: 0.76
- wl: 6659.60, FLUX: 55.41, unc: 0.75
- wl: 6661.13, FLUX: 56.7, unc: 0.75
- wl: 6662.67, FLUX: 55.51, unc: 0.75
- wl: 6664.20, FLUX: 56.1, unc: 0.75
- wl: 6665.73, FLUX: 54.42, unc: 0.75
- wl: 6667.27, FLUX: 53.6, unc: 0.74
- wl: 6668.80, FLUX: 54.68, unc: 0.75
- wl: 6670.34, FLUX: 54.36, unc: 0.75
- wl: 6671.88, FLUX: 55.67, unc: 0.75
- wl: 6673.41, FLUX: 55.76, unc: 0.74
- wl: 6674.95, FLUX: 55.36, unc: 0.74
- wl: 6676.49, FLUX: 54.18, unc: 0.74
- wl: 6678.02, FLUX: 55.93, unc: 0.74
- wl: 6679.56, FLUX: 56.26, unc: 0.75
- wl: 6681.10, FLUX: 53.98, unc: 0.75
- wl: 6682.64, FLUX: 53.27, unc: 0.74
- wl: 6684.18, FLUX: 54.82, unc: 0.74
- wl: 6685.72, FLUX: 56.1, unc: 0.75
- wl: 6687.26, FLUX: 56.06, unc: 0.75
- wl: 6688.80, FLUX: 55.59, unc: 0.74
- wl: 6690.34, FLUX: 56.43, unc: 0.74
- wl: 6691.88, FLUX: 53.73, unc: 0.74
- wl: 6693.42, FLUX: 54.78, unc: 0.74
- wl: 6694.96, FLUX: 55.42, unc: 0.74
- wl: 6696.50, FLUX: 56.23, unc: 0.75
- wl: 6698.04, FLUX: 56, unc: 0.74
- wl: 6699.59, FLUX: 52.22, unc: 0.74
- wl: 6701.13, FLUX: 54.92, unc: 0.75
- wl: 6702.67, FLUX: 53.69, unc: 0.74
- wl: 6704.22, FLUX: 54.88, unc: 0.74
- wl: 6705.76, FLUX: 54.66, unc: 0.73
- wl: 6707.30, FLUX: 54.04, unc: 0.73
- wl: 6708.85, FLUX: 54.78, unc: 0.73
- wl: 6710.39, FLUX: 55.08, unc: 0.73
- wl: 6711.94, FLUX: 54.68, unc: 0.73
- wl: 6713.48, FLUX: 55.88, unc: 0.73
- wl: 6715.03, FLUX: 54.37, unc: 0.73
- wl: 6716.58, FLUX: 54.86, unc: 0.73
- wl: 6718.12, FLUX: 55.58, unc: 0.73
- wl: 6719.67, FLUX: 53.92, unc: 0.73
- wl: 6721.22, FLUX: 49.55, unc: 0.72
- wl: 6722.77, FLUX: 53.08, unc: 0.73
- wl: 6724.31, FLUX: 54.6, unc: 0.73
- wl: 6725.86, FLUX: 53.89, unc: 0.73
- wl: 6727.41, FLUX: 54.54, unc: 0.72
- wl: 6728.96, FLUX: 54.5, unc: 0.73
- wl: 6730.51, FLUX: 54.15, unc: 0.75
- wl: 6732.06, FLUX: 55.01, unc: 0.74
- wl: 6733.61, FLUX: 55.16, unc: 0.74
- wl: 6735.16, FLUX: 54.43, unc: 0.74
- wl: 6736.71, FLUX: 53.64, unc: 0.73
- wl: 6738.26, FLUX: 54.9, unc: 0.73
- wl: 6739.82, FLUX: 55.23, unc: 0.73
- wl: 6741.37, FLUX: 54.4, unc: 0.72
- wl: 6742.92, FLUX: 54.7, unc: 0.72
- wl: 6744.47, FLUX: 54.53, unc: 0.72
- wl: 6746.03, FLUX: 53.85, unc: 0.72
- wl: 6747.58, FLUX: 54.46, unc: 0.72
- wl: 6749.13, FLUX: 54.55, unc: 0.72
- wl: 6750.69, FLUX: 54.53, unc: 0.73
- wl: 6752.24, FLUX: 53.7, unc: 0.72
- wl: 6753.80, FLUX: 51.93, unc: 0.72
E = -2449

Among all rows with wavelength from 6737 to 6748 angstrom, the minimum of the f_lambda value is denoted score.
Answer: 53.85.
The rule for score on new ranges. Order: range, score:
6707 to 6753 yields 49.55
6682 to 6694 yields 53.27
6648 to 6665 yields 55.36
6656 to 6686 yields 53.27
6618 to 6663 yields 53.66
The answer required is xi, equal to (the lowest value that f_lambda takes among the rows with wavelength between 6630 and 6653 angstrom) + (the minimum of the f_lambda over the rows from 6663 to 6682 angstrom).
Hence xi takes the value 107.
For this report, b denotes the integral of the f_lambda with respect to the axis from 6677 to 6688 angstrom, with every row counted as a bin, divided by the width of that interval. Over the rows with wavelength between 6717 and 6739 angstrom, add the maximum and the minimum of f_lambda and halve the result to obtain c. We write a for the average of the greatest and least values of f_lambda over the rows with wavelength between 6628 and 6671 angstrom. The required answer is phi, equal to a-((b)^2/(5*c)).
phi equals 44.0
